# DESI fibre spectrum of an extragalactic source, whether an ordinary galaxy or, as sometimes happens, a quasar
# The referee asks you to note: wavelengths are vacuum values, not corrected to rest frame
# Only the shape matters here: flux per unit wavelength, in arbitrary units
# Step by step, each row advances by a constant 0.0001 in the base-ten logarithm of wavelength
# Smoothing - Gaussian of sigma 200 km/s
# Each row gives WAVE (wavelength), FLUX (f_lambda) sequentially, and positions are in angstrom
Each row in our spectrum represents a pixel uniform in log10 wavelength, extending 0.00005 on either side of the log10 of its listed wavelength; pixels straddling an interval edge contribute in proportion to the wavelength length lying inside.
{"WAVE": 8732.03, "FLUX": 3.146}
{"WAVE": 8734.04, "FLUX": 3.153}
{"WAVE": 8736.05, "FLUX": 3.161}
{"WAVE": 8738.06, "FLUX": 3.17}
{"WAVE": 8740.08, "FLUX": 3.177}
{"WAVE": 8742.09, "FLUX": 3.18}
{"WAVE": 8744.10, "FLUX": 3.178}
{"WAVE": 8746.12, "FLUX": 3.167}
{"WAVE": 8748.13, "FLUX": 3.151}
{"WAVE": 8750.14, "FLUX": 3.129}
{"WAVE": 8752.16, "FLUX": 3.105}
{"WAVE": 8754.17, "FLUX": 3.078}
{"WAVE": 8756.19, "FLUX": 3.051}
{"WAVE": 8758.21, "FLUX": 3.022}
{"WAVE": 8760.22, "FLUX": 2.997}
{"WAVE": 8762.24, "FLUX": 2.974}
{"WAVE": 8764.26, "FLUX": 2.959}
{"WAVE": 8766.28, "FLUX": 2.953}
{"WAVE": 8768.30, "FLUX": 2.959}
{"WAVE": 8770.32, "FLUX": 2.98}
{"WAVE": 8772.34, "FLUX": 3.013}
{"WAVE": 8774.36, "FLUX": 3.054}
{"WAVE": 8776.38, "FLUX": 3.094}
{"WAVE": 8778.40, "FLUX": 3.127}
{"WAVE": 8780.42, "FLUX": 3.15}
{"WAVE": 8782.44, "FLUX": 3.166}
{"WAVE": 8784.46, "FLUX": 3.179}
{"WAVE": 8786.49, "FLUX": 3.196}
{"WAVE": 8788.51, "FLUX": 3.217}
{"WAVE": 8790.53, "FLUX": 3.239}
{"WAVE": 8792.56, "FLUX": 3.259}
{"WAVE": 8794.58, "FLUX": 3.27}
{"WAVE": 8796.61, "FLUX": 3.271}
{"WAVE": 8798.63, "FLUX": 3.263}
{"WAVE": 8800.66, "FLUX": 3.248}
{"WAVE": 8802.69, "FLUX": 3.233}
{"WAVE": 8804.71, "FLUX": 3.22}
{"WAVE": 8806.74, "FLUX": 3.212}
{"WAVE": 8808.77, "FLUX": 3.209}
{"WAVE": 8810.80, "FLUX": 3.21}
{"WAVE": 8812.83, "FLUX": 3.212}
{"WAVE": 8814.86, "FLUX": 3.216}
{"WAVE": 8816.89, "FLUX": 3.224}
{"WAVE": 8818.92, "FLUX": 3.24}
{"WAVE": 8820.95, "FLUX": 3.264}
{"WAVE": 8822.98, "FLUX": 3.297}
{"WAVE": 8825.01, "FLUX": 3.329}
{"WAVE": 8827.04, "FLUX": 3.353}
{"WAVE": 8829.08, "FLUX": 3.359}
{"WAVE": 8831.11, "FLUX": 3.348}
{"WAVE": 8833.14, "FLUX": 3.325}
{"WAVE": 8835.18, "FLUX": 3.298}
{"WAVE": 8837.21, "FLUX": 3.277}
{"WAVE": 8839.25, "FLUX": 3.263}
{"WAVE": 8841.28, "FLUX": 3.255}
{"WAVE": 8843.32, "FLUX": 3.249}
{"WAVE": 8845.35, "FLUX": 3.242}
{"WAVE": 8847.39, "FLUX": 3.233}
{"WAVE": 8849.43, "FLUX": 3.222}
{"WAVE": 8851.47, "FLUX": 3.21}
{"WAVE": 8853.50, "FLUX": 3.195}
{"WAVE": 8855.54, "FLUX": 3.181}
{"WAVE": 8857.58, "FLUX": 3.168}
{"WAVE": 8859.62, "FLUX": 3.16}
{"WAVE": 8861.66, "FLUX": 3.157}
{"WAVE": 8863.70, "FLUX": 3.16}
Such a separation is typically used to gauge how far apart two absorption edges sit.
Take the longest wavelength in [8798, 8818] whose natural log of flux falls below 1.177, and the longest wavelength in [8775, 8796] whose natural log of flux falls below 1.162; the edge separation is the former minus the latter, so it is 30.4 angstrom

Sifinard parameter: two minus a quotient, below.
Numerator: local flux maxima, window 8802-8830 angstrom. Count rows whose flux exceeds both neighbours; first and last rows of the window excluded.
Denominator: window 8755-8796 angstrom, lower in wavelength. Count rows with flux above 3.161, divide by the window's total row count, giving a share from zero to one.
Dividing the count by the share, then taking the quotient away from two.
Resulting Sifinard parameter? 2.0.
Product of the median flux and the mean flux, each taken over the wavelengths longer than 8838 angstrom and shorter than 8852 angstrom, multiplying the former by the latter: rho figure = 10.5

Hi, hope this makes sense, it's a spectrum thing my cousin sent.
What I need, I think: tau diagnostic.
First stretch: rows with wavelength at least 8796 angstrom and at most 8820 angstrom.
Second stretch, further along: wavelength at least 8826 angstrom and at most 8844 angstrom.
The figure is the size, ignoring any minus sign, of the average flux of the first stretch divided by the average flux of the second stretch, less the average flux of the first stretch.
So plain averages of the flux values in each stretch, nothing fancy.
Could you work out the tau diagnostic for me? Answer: 2.252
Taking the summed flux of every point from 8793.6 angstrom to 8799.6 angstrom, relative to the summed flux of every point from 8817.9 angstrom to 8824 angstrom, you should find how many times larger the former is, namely 1.00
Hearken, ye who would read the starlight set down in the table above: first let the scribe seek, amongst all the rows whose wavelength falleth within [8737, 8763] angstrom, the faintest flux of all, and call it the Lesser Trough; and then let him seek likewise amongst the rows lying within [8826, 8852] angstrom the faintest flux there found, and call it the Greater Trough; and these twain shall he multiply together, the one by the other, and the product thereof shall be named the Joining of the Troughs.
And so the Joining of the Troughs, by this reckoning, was 9.5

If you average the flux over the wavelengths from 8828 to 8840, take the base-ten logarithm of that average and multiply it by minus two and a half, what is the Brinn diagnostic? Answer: -1.30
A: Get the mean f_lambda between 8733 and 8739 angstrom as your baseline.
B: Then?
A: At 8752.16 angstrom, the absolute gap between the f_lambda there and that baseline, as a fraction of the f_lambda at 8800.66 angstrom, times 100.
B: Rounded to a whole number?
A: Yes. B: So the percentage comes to 2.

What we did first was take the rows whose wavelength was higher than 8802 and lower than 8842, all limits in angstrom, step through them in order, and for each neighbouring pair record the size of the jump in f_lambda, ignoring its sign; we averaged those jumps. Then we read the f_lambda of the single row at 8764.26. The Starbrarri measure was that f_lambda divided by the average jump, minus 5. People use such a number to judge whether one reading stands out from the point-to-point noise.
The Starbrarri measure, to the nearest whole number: 197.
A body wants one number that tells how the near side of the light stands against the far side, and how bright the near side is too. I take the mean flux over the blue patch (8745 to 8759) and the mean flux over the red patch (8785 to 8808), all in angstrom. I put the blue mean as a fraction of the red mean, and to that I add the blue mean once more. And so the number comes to 4.06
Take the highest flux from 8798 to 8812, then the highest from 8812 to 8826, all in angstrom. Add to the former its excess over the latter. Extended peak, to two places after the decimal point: 3.20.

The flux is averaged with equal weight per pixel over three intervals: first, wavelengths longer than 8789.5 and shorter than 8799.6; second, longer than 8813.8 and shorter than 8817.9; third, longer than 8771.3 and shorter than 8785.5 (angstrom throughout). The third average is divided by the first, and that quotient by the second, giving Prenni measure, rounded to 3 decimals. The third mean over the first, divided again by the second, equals 0.296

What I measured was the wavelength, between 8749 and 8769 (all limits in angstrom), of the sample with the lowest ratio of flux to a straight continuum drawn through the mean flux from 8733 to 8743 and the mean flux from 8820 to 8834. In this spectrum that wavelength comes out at 8766.28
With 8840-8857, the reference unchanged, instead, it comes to 8855.54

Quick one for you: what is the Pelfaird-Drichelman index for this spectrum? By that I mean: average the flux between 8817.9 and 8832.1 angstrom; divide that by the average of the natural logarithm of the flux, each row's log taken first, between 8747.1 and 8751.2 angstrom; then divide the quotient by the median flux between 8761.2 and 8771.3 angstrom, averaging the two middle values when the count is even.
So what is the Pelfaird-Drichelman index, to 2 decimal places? 0.98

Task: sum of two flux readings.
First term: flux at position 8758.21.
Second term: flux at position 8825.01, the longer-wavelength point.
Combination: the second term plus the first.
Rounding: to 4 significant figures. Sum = 6.351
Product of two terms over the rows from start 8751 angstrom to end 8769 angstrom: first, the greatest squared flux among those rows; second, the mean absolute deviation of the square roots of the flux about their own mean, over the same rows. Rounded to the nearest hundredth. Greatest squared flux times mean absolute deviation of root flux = 0.13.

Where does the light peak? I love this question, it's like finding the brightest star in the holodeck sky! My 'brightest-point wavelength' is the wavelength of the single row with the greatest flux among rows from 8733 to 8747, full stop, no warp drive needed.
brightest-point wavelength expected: 8742.09 angstrom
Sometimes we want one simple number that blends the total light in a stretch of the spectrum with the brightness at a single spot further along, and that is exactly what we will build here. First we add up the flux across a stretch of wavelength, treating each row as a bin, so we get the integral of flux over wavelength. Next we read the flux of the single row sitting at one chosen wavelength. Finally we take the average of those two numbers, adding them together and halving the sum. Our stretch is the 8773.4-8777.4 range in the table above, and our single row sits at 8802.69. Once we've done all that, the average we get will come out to 7.8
